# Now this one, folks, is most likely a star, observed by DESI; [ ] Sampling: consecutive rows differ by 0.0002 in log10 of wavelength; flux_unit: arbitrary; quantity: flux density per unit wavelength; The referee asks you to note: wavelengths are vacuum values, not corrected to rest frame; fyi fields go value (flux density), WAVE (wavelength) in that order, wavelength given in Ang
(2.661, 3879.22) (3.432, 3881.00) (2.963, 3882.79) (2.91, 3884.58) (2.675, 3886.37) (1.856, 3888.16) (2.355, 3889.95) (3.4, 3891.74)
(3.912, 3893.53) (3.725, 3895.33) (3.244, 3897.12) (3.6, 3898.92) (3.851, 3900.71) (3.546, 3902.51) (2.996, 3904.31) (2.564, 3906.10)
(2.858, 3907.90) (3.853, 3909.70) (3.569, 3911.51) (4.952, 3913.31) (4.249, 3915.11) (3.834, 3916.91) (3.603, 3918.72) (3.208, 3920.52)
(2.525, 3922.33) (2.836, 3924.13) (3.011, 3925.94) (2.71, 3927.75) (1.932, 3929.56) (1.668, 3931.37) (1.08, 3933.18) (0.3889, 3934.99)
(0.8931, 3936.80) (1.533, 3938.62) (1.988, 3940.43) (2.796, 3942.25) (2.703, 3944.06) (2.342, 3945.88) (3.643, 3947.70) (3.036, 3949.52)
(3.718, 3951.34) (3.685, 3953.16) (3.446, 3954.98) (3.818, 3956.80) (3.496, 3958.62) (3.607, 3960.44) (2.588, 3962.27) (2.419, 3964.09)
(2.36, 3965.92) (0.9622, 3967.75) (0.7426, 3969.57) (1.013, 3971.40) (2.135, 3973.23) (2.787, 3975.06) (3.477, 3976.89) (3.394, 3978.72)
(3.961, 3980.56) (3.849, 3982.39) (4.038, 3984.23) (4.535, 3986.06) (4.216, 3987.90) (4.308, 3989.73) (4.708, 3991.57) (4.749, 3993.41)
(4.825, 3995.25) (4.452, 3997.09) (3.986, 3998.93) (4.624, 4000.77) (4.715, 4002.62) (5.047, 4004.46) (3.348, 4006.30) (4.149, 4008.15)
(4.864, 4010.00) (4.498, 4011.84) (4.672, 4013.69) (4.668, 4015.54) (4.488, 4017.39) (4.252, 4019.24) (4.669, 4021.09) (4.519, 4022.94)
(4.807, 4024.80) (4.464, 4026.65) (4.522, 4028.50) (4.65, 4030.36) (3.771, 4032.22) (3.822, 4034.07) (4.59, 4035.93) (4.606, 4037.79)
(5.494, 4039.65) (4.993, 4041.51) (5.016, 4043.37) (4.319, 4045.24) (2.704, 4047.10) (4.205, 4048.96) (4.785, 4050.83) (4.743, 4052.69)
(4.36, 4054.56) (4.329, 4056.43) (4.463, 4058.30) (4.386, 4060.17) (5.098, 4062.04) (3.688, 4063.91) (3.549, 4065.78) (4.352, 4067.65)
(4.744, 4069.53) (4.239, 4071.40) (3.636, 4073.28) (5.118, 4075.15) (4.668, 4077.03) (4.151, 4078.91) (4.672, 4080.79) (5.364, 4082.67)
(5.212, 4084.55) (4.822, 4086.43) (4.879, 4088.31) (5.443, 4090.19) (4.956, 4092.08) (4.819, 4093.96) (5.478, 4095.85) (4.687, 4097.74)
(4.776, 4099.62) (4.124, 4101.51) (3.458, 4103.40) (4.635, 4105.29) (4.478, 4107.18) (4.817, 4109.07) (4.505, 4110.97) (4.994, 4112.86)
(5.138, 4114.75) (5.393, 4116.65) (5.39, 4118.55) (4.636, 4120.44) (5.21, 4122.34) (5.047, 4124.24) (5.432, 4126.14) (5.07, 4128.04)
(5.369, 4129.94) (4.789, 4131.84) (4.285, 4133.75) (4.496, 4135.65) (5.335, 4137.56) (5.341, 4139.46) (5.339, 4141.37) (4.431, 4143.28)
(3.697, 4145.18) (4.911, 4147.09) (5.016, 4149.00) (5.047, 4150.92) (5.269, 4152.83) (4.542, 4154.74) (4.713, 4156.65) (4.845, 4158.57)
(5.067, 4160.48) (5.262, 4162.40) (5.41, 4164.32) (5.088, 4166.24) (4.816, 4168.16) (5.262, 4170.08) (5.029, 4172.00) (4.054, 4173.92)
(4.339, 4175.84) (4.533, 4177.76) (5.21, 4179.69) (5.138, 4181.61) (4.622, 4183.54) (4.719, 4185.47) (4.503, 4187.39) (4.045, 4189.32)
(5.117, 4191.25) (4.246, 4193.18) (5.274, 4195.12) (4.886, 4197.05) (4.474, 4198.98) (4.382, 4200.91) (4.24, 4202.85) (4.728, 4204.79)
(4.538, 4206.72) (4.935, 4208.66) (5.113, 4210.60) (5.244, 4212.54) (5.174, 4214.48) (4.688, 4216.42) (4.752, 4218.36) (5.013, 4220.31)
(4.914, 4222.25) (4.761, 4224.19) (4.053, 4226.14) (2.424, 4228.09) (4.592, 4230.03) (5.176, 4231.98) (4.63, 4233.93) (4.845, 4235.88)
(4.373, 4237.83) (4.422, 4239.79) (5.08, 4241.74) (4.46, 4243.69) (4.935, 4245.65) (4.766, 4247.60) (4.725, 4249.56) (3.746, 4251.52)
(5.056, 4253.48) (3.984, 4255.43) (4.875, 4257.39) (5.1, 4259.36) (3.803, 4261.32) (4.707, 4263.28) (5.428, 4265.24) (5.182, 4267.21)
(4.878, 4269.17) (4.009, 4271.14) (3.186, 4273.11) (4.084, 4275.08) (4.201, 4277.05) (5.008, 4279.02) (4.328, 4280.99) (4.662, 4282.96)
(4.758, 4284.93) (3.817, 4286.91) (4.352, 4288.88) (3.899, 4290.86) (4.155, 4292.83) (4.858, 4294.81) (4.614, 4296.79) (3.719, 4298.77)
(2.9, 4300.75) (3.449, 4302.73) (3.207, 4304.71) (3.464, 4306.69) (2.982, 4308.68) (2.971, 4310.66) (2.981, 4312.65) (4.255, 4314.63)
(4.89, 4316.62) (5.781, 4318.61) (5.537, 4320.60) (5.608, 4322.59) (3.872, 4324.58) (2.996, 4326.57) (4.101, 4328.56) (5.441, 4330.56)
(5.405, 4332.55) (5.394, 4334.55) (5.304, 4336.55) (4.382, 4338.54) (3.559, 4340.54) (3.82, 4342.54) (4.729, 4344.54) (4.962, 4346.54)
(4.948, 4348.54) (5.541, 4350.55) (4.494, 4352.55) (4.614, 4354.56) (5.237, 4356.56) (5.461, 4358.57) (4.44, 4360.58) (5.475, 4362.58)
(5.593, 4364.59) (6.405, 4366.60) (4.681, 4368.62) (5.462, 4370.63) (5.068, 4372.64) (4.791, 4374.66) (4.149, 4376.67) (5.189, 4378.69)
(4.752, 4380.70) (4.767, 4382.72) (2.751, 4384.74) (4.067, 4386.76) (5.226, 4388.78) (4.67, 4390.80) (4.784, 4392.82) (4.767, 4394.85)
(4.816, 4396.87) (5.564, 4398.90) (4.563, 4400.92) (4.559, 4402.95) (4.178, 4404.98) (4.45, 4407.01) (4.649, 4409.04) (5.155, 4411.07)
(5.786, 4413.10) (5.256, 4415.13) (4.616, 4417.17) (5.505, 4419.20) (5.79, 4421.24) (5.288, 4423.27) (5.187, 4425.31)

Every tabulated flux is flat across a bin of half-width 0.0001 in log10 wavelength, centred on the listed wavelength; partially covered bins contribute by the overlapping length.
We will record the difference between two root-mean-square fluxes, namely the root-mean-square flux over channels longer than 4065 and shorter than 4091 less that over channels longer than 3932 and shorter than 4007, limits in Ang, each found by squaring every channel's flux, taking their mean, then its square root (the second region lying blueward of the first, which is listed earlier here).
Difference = 1.3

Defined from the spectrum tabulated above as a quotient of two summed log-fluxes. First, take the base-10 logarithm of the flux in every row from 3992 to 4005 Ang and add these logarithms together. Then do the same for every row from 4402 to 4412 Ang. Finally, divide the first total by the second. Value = 1.4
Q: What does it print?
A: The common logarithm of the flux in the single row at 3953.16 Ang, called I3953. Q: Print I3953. 0.57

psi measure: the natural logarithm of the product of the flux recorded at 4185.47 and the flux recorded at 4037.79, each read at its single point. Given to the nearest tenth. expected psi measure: 3.1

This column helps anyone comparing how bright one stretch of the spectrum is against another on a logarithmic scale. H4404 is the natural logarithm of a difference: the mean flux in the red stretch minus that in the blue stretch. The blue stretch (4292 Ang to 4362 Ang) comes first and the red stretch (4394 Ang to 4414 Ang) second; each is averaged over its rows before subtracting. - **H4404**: -0.8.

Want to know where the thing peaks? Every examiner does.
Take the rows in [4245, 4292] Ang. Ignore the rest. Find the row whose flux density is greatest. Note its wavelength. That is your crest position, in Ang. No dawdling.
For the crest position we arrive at 4265.24 Ang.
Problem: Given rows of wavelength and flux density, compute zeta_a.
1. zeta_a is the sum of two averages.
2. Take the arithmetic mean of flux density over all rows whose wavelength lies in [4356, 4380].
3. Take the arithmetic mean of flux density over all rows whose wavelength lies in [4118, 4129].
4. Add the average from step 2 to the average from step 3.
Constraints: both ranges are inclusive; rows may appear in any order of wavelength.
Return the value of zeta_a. 10.3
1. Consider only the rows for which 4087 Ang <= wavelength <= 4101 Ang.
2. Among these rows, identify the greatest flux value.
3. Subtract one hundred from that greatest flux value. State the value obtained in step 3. -94.5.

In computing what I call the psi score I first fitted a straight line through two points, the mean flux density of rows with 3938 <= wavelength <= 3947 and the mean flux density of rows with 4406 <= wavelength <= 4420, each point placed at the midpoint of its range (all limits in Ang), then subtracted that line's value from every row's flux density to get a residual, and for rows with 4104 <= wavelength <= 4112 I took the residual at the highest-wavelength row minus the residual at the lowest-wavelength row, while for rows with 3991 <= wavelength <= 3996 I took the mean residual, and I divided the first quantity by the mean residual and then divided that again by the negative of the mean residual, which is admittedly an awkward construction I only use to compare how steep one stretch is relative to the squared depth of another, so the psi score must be 0.0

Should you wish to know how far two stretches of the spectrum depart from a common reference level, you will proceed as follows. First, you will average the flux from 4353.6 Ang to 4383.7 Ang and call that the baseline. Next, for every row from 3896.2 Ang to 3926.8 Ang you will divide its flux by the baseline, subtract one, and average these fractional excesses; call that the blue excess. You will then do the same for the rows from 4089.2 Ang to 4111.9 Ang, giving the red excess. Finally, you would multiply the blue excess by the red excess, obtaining 0.025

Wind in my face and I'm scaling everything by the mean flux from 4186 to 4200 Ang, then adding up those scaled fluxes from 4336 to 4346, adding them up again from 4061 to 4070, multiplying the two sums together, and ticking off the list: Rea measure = 22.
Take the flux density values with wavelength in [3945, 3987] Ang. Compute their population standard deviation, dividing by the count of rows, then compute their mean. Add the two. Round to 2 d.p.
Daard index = 4.02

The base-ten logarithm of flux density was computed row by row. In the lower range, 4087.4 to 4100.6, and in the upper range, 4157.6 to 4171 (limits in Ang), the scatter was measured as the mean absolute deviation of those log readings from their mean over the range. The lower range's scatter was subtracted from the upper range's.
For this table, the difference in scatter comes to -0.01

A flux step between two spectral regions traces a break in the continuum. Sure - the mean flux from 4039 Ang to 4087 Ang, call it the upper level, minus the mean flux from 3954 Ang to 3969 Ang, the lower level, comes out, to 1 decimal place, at 1.7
